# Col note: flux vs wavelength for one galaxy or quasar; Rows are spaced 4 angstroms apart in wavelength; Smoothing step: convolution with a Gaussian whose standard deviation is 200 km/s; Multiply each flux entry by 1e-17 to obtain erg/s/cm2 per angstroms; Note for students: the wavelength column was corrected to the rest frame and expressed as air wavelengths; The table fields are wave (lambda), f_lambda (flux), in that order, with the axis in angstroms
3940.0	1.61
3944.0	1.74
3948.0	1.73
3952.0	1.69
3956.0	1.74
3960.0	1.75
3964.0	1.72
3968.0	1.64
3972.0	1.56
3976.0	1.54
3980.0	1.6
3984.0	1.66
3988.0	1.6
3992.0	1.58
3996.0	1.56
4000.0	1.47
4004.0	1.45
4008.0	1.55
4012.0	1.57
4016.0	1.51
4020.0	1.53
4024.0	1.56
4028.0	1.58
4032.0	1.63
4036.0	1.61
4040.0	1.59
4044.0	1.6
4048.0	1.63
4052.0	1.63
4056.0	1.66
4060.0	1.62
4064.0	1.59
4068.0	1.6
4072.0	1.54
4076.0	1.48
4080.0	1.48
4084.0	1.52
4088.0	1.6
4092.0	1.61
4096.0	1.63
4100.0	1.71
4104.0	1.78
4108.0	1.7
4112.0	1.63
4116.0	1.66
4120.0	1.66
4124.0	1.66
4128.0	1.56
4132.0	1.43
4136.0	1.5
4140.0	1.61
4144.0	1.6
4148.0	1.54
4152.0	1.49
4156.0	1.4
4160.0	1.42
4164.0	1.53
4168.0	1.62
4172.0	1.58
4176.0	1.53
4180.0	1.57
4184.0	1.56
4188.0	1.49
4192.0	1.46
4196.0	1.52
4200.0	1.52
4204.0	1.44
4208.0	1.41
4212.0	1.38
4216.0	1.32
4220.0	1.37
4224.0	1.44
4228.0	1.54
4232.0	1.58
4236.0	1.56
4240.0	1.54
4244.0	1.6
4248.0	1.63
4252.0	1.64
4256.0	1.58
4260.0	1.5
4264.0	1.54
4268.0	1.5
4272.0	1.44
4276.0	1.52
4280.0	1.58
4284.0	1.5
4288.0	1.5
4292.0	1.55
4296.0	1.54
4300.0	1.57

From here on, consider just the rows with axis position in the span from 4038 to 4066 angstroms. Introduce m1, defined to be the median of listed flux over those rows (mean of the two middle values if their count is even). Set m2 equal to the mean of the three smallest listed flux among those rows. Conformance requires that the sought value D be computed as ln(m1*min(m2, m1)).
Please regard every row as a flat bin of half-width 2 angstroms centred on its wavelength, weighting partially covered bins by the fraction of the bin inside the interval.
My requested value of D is 0.95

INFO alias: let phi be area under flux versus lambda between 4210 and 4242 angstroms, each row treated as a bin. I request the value 47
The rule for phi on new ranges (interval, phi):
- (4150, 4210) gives 90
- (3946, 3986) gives 67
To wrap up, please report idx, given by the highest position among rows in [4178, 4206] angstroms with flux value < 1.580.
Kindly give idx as 4204.0 angstroms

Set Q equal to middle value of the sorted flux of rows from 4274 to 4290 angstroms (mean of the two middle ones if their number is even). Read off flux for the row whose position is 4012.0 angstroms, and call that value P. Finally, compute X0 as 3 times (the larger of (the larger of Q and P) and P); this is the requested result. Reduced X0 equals 4.71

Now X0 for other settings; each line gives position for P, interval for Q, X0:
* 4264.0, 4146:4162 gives 4.62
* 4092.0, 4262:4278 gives 4.83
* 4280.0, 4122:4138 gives 4.74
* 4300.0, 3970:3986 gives 4.74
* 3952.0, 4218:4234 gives 5.07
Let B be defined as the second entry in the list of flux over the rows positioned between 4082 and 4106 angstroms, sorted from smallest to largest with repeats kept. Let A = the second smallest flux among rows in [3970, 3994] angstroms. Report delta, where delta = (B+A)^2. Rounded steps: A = 1.56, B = 1.6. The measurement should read 10.0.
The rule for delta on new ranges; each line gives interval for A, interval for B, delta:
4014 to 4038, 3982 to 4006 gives 9.0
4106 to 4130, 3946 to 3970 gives 11.0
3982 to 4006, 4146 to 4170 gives 8.4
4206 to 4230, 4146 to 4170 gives 7.8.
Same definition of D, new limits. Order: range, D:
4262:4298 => 0.81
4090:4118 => 0.99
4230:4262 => 0.88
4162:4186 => 0.88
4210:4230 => 0.63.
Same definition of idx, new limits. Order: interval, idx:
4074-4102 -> 4084.0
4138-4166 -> 4164.0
